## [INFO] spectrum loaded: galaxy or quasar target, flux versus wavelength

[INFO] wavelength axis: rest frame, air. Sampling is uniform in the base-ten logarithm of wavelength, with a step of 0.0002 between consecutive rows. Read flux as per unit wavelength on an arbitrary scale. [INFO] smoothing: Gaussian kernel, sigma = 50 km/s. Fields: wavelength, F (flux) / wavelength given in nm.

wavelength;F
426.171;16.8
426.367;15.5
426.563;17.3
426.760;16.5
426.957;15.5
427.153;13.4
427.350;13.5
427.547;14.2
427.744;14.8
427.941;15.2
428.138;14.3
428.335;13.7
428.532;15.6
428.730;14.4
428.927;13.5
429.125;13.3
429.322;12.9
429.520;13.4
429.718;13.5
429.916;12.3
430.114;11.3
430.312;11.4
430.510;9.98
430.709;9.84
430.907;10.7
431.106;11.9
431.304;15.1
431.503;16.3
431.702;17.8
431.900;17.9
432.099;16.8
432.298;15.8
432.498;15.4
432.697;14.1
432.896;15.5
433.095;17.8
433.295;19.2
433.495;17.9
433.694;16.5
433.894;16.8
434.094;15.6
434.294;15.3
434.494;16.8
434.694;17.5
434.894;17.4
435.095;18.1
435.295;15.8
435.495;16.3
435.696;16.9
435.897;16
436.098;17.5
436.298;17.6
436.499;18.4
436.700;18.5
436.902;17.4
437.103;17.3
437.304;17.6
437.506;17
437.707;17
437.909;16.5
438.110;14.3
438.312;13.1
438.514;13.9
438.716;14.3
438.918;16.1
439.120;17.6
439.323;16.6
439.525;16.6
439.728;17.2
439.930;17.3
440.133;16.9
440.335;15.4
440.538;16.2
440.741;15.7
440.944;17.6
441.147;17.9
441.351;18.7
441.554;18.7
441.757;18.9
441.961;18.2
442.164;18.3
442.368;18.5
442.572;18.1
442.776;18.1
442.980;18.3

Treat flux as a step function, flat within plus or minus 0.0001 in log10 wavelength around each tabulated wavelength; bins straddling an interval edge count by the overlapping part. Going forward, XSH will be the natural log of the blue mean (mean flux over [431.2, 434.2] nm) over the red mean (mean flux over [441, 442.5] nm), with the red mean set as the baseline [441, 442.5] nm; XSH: -0.11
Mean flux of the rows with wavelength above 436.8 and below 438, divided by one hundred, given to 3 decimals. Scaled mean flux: 0.171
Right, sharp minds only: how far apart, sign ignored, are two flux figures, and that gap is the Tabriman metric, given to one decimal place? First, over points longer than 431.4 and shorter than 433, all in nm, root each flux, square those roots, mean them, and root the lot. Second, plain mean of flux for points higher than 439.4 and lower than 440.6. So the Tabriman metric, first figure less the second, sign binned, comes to 12.6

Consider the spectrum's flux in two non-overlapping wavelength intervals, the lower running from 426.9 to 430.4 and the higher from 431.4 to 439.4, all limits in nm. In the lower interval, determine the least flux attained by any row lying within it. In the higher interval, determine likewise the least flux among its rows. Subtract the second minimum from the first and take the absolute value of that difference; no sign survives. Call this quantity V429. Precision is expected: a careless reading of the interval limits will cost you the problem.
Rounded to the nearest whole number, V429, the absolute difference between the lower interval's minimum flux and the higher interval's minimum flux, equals 2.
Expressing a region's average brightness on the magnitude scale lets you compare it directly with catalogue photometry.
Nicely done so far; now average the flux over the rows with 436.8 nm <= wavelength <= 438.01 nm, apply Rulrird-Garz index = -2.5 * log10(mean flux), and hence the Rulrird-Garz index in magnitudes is -3.08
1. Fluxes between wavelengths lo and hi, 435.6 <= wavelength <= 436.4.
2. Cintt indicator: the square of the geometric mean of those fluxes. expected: 289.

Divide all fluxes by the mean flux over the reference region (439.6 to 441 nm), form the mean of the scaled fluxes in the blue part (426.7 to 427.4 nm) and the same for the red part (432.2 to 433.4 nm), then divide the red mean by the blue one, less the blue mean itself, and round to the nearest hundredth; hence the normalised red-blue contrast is 0.22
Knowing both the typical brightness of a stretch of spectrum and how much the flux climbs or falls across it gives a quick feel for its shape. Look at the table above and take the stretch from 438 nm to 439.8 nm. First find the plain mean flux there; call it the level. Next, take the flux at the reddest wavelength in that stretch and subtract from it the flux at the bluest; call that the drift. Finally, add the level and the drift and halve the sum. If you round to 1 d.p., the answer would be 9.2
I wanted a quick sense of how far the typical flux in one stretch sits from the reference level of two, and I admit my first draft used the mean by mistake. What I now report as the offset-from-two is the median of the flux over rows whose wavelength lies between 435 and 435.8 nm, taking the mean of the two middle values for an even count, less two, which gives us 14.6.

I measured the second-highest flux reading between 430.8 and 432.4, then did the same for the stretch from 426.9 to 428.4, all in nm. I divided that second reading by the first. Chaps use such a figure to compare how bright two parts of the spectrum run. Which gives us 0.85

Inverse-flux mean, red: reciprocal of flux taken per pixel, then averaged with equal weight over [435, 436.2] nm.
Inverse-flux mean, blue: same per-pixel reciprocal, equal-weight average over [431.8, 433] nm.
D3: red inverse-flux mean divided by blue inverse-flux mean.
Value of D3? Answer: 0.95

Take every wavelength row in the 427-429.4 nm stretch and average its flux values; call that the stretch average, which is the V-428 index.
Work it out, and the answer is 14.1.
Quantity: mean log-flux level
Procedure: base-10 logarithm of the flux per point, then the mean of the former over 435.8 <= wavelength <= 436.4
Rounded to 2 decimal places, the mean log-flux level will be 1.23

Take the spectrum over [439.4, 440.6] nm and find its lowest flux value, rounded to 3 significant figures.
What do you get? 15.4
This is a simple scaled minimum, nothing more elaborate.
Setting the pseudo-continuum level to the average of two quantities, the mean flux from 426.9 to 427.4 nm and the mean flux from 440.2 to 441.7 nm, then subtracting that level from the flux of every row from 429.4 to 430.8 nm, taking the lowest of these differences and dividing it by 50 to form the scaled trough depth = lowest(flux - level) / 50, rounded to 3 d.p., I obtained -0.116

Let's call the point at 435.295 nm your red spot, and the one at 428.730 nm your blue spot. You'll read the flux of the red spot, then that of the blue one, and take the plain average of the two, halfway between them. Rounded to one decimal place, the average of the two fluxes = 15.1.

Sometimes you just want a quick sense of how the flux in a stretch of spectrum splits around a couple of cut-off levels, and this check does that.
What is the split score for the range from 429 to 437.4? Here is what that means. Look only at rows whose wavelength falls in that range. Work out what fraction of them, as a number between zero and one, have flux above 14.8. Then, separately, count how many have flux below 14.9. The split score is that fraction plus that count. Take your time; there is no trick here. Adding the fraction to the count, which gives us 13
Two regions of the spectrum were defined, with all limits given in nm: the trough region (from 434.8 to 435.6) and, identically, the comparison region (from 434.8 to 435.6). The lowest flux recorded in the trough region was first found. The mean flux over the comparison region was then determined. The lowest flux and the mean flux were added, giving 32.7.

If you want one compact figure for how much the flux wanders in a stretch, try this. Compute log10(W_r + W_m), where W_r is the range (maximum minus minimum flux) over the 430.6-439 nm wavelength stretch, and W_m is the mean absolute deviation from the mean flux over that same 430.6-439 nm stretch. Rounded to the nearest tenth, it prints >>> 1.0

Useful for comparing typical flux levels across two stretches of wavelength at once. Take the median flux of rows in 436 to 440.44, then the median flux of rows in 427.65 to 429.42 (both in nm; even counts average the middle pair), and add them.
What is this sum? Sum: 31.3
